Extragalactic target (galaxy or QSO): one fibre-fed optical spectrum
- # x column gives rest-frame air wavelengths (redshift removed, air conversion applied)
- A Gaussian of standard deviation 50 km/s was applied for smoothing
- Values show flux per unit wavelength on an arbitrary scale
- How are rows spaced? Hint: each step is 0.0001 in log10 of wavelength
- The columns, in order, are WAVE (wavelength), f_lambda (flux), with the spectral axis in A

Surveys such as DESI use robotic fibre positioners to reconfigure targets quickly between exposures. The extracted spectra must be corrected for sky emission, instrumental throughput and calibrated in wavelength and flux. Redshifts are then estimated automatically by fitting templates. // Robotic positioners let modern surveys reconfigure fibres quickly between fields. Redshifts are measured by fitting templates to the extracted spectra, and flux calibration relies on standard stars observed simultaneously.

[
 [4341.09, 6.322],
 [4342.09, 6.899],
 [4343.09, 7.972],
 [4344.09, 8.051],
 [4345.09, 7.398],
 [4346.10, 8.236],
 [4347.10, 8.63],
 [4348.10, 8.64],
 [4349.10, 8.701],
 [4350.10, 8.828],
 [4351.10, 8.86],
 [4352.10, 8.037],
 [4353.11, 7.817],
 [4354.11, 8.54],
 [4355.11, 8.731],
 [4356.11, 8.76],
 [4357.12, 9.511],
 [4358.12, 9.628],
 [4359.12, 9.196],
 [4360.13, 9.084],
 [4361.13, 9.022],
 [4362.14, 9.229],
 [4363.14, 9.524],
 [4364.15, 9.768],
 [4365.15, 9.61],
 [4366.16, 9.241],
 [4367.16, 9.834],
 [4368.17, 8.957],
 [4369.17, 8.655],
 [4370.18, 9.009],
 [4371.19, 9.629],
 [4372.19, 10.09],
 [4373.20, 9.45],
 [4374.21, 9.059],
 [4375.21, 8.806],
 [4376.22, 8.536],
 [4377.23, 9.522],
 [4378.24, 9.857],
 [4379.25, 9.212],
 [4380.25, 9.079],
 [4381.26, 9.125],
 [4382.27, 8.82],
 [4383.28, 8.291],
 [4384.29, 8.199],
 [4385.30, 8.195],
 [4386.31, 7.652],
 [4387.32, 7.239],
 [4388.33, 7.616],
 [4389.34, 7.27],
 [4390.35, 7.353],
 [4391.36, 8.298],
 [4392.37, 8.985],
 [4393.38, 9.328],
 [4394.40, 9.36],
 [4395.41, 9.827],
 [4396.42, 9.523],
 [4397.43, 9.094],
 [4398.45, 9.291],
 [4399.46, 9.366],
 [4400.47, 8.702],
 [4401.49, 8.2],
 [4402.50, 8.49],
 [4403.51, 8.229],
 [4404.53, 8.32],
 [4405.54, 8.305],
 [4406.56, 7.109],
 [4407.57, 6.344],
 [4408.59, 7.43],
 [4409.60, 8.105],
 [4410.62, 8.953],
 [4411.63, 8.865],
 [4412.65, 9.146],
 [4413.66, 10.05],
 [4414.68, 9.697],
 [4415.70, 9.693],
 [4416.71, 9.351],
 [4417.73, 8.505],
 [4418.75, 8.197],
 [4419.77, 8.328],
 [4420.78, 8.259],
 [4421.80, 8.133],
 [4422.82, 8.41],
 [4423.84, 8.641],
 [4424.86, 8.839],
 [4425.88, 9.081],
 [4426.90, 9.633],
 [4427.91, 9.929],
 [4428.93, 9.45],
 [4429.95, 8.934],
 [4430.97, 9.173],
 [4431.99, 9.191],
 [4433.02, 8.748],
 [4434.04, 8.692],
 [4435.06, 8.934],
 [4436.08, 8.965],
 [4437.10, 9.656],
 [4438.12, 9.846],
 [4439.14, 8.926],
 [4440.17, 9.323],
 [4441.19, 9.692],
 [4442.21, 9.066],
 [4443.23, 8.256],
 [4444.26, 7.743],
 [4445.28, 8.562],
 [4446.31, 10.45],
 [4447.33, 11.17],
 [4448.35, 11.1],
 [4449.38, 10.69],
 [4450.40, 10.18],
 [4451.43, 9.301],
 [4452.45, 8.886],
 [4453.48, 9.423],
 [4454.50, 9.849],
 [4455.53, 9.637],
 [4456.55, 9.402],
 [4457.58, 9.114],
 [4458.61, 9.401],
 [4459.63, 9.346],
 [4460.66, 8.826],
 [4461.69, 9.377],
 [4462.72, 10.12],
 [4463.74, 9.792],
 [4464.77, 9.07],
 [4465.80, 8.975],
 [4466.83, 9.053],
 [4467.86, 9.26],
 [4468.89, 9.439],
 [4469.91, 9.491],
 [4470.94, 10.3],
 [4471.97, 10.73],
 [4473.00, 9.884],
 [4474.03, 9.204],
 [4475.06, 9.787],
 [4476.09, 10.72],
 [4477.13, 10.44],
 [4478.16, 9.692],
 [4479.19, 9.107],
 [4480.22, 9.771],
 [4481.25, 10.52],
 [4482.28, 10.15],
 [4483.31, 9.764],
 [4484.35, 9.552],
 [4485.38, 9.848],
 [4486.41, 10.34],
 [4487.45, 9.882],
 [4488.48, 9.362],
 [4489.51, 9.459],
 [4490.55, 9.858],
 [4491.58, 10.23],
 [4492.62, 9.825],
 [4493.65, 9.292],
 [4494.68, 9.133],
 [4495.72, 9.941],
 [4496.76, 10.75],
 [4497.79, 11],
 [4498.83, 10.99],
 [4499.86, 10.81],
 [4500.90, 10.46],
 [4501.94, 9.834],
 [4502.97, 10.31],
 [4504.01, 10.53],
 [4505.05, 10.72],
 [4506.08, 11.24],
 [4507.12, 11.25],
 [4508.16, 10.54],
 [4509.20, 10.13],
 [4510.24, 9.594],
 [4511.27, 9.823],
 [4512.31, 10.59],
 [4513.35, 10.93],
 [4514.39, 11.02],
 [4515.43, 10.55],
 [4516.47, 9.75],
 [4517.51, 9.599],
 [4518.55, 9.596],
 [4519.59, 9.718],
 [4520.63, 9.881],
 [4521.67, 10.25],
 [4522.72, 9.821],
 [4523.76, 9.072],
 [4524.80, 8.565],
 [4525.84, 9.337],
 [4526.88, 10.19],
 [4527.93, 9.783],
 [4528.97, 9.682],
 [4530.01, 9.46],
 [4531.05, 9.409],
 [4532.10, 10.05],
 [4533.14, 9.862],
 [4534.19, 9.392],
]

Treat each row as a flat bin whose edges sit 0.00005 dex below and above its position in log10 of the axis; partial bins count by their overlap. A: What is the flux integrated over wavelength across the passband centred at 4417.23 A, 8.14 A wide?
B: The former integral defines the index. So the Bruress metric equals 73.3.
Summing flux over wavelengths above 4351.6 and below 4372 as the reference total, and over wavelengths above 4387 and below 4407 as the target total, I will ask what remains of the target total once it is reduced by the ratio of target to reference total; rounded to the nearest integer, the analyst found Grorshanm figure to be 169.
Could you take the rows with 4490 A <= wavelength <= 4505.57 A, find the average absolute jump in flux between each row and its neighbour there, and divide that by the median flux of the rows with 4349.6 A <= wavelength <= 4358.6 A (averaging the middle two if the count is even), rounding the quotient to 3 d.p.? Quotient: 0.044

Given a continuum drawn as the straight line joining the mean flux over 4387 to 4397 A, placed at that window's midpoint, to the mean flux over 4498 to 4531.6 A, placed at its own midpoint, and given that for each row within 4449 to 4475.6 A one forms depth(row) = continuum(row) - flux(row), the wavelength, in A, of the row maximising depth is 4460.66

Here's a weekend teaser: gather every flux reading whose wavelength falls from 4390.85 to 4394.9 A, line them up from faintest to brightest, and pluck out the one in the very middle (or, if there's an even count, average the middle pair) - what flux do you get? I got 9.2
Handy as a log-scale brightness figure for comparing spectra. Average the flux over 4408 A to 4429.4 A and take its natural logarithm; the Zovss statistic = 2.18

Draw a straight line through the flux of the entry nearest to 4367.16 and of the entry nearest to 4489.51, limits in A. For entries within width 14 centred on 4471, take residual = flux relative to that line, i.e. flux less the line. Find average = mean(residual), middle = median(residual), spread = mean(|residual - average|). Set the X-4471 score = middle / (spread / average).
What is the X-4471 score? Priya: -0.01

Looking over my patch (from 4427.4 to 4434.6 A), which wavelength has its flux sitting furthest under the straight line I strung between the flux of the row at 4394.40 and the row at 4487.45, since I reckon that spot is 4434.04 A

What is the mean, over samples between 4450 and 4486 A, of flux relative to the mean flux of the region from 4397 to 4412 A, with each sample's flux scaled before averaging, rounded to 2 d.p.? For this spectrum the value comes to 1.16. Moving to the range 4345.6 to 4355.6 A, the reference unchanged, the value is 1.02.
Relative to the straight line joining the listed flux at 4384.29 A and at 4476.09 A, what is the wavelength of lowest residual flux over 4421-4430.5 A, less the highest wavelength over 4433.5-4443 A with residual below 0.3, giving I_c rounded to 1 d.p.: -20.4 A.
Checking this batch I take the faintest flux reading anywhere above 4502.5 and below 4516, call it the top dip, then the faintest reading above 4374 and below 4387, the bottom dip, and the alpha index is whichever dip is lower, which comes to 7.65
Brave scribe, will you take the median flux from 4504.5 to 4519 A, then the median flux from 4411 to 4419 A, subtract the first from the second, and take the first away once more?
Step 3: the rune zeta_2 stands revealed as -11.8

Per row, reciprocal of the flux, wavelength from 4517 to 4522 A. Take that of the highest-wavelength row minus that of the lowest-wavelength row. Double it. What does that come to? -0.013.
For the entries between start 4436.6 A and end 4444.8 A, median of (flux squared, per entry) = 85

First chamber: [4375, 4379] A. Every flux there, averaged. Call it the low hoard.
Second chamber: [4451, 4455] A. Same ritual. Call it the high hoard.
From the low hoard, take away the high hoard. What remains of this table -0.2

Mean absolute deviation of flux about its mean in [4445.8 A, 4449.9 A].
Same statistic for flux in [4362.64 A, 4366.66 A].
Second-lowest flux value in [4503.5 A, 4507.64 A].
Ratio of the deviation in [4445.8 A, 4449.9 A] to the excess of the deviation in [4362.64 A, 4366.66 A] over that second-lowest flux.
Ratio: -0.027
